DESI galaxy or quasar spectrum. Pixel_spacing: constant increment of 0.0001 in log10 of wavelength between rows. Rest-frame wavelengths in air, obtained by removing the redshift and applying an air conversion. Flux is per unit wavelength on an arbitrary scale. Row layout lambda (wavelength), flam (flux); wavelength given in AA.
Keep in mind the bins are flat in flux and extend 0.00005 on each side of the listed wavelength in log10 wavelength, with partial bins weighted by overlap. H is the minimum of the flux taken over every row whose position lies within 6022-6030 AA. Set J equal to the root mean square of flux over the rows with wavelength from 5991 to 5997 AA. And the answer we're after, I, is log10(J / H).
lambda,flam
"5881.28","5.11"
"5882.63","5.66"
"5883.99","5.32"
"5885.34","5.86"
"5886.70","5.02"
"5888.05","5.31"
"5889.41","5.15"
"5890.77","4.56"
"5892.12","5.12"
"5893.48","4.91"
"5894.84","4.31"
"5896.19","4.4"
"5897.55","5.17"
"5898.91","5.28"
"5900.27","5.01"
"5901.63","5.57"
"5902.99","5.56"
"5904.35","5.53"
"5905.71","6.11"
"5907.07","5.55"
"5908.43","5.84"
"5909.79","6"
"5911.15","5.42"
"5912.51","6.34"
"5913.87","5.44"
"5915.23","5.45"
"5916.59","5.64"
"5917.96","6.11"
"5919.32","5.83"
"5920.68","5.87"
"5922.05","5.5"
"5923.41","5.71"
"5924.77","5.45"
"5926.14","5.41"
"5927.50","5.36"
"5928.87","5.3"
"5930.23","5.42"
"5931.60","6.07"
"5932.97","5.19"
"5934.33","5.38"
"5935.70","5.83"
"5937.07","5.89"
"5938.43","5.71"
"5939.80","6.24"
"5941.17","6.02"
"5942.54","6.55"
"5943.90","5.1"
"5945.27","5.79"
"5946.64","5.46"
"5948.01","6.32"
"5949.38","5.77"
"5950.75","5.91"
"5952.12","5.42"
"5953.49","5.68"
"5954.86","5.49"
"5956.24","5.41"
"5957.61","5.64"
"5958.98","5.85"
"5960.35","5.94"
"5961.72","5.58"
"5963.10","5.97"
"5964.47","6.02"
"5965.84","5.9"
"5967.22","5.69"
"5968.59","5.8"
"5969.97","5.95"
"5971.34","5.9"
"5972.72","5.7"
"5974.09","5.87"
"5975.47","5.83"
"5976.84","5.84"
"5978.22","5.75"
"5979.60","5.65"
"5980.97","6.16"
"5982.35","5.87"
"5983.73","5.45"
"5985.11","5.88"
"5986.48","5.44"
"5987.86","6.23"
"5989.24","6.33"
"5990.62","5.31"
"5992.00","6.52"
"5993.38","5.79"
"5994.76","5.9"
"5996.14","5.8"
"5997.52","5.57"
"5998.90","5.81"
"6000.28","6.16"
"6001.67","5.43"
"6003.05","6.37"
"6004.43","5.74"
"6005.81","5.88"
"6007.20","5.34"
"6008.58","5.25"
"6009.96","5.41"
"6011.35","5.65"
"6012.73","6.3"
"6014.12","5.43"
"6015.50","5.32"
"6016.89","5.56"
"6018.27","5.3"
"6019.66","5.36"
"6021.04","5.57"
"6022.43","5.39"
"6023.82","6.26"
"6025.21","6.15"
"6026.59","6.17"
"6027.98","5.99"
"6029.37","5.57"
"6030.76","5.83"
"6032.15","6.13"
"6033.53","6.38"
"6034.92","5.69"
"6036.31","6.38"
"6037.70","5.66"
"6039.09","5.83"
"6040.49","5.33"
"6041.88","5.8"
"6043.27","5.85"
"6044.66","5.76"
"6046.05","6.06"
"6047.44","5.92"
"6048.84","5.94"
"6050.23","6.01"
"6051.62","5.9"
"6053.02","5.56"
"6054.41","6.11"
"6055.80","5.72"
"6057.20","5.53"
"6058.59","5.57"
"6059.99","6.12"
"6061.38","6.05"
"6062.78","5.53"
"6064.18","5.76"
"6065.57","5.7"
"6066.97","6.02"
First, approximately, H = 5.39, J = 6.01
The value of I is 0.047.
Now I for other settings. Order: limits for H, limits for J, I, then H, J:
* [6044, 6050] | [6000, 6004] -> 0.018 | 5.76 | 6.00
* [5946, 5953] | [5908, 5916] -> 0.026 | 5.42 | 5.76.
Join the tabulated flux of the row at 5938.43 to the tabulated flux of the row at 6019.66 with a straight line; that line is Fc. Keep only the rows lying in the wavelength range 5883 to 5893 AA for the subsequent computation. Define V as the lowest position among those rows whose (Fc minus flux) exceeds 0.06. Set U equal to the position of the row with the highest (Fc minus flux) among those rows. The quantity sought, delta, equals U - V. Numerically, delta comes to 6.8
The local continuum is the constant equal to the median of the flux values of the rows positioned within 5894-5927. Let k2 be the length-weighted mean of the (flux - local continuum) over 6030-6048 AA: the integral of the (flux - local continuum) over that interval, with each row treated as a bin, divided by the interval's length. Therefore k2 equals 0.35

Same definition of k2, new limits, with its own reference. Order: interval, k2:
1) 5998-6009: 0.22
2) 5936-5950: 0.34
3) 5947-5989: 0.26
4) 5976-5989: 0.29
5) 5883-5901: -0.50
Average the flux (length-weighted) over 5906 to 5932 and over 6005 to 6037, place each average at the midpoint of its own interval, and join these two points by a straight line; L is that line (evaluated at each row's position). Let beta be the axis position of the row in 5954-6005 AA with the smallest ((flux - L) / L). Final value 5990.62 AA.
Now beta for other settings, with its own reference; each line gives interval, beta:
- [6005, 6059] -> 6008.58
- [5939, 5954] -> 5943.90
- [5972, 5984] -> 5983.73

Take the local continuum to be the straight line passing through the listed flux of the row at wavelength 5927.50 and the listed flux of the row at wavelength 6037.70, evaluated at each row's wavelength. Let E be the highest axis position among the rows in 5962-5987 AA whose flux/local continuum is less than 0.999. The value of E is 5986.48 AA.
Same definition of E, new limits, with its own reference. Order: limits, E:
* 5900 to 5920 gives 5900.27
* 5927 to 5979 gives 5956.24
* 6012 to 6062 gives 6058.59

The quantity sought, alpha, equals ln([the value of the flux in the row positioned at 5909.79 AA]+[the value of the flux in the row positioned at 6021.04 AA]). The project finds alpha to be 2.448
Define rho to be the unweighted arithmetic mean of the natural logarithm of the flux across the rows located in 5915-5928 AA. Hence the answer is 1.73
